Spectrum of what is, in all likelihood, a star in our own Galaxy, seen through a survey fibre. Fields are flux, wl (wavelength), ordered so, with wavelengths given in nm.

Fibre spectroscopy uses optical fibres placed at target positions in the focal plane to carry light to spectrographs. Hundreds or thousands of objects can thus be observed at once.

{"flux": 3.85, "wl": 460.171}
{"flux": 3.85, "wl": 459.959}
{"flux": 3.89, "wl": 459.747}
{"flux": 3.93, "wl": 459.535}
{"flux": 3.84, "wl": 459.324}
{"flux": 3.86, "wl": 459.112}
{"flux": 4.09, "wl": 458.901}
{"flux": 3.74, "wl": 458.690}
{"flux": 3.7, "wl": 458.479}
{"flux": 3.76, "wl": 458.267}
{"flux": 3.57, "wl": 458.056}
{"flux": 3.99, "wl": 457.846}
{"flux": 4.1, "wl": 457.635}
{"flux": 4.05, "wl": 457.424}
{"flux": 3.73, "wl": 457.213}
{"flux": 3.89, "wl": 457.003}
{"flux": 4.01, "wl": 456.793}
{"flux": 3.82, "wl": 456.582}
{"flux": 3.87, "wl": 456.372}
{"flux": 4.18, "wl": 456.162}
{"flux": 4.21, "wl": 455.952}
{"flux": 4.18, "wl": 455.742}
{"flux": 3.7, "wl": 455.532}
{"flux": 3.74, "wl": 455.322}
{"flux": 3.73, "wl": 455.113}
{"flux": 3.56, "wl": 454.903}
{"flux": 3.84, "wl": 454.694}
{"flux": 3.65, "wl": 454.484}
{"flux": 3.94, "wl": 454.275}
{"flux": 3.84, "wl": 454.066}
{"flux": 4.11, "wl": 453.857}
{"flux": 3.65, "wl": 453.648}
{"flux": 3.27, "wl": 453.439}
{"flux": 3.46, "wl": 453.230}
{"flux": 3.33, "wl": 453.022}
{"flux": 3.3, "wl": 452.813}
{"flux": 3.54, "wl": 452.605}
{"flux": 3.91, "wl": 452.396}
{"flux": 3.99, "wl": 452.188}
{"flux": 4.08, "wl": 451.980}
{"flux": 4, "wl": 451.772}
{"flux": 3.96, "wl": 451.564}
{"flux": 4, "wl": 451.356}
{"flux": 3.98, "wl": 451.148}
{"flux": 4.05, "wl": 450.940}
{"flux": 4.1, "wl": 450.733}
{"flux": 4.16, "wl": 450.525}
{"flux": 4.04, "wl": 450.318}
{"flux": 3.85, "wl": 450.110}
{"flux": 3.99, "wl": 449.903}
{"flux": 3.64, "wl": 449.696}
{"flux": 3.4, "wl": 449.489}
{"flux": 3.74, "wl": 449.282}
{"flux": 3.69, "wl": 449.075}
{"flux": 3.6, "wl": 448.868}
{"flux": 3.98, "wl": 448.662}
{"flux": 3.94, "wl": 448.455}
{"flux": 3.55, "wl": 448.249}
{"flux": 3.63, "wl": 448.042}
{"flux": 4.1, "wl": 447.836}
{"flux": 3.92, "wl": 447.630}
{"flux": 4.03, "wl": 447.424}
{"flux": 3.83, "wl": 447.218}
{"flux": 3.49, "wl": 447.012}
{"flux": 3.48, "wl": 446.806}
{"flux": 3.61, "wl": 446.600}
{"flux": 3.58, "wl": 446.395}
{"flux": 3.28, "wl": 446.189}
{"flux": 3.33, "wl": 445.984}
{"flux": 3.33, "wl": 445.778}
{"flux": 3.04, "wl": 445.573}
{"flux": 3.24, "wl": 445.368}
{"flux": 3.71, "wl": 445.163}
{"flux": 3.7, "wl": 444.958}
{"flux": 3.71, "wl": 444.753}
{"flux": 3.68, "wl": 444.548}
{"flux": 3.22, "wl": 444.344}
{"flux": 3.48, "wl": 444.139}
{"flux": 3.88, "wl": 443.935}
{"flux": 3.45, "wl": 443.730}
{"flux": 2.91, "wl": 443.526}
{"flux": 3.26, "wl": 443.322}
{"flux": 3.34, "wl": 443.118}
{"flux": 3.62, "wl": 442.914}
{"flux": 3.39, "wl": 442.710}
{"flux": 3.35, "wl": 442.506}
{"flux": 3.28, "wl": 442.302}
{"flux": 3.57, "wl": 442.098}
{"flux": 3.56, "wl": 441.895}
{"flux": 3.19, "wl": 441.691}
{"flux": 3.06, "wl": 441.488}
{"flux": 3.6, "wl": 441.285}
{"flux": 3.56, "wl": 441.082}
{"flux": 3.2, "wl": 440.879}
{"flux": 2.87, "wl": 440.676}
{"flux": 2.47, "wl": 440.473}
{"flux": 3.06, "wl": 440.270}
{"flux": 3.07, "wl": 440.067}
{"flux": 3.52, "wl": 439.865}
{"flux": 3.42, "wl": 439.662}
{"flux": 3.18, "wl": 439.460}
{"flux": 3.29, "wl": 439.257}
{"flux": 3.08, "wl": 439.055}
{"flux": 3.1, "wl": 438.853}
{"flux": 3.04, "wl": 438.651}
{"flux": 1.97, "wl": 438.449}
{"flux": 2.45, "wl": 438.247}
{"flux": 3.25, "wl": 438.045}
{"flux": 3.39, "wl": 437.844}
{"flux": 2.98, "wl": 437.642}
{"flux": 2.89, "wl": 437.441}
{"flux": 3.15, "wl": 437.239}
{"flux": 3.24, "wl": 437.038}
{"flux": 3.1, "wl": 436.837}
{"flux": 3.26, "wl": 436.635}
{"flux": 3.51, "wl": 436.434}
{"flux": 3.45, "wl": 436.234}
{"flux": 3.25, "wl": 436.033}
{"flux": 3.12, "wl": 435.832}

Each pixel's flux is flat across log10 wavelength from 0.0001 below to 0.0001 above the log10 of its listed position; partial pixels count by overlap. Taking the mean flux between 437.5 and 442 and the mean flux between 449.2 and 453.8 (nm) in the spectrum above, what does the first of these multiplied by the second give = 11.8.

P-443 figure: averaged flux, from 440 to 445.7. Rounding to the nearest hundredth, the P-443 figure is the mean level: 3.34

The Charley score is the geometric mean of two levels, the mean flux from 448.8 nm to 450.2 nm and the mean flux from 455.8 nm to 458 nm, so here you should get 3.84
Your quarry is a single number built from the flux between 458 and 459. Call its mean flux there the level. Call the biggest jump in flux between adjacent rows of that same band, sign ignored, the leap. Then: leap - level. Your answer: -3.4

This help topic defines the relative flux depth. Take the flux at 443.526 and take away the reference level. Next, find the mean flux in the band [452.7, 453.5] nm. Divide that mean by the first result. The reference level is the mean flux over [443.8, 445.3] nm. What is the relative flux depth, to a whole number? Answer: -5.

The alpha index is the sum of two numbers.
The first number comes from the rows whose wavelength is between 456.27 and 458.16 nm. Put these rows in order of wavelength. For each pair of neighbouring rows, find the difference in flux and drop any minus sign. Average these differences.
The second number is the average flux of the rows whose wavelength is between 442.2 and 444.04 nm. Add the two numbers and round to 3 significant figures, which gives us 3.56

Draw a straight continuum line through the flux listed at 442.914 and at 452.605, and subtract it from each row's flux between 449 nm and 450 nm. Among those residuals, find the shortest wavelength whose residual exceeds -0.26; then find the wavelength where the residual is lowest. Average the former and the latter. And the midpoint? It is 449.28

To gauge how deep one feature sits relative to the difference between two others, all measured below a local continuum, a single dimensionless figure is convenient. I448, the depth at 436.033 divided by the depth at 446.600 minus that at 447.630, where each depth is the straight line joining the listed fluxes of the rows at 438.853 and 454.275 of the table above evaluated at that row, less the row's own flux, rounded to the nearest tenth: -1.2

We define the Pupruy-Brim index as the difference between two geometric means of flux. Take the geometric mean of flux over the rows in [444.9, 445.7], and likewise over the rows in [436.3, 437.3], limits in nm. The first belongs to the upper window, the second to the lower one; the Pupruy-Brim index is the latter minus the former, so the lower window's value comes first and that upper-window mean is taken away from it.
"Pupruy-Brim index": -0.16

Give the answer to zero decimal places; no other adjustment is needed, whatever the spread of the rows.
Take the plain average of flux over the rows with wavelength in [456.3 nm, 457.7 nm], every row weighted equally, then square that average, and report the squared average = 15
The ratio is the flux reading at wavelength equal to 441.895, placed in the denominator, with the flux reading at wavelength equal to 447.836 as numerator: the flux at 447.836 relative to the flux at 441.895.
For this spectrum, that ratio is 1.15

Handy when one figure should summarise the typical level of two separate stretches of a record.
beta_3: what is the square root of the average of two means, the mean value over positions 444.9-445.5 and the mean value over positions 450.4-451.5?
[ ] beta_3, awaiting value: 1.95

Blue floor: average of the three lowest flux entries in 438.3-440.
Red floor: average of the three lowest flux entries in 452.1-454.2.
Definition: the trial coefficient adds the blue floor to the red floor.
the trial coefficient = 6.0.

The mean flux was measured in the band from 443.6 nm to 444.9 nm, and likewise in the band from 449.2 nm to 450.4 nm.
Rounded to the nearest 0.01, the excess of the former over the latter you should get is -0.21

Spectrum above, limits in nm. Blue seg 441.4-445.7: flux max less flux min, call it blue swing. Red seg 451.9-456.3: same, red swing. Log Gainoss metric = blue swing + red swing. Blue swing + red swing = 1.9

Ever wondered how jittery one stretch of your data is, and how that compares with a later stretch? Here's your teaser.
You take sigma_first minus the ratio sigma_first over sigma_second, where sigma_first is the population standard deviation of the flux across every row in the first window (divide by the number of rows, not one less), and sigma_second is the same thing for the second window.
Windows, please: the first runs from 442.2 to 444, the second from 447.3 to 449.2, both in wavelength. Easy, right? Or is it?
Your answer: -1.0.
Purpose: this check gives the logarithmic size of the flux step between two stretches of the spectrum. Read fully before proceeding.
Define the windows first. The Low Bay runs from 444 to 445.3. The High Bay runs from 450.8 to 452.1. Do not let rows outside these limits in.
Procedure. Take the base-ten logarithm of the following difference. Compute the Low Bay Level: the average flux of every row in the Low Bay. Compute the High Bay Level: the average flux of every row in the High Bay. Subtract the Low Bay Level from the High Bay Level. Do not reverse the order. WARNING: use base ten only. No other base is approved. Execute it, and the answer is -0.4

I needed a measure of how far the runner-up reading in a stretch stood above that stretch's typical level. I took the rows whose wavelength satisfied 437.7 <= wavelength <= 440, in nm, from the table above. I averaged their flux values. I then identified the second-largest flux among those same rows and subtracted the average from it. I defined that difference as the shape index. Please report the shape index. 0.36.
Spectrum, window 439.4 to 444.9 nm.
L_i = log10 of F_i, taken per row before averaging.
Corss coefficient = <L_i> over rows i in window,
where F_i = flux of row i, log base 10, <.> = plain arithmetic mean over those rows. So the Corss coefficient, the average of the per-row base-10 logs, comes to 0.52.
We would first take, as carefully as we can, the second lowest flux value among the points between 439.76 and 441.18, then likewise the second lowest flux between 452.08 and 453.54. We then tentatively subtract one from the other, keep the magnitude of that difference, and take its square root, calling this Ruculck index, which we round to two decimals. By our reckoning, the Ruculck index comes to 0.66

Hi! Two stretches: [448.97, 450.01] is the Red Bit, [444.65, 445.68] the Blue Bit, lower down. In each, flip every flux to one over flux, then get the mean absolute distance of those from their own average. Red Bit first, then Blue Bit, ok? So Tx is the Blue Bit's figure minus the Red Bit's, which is 0.013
